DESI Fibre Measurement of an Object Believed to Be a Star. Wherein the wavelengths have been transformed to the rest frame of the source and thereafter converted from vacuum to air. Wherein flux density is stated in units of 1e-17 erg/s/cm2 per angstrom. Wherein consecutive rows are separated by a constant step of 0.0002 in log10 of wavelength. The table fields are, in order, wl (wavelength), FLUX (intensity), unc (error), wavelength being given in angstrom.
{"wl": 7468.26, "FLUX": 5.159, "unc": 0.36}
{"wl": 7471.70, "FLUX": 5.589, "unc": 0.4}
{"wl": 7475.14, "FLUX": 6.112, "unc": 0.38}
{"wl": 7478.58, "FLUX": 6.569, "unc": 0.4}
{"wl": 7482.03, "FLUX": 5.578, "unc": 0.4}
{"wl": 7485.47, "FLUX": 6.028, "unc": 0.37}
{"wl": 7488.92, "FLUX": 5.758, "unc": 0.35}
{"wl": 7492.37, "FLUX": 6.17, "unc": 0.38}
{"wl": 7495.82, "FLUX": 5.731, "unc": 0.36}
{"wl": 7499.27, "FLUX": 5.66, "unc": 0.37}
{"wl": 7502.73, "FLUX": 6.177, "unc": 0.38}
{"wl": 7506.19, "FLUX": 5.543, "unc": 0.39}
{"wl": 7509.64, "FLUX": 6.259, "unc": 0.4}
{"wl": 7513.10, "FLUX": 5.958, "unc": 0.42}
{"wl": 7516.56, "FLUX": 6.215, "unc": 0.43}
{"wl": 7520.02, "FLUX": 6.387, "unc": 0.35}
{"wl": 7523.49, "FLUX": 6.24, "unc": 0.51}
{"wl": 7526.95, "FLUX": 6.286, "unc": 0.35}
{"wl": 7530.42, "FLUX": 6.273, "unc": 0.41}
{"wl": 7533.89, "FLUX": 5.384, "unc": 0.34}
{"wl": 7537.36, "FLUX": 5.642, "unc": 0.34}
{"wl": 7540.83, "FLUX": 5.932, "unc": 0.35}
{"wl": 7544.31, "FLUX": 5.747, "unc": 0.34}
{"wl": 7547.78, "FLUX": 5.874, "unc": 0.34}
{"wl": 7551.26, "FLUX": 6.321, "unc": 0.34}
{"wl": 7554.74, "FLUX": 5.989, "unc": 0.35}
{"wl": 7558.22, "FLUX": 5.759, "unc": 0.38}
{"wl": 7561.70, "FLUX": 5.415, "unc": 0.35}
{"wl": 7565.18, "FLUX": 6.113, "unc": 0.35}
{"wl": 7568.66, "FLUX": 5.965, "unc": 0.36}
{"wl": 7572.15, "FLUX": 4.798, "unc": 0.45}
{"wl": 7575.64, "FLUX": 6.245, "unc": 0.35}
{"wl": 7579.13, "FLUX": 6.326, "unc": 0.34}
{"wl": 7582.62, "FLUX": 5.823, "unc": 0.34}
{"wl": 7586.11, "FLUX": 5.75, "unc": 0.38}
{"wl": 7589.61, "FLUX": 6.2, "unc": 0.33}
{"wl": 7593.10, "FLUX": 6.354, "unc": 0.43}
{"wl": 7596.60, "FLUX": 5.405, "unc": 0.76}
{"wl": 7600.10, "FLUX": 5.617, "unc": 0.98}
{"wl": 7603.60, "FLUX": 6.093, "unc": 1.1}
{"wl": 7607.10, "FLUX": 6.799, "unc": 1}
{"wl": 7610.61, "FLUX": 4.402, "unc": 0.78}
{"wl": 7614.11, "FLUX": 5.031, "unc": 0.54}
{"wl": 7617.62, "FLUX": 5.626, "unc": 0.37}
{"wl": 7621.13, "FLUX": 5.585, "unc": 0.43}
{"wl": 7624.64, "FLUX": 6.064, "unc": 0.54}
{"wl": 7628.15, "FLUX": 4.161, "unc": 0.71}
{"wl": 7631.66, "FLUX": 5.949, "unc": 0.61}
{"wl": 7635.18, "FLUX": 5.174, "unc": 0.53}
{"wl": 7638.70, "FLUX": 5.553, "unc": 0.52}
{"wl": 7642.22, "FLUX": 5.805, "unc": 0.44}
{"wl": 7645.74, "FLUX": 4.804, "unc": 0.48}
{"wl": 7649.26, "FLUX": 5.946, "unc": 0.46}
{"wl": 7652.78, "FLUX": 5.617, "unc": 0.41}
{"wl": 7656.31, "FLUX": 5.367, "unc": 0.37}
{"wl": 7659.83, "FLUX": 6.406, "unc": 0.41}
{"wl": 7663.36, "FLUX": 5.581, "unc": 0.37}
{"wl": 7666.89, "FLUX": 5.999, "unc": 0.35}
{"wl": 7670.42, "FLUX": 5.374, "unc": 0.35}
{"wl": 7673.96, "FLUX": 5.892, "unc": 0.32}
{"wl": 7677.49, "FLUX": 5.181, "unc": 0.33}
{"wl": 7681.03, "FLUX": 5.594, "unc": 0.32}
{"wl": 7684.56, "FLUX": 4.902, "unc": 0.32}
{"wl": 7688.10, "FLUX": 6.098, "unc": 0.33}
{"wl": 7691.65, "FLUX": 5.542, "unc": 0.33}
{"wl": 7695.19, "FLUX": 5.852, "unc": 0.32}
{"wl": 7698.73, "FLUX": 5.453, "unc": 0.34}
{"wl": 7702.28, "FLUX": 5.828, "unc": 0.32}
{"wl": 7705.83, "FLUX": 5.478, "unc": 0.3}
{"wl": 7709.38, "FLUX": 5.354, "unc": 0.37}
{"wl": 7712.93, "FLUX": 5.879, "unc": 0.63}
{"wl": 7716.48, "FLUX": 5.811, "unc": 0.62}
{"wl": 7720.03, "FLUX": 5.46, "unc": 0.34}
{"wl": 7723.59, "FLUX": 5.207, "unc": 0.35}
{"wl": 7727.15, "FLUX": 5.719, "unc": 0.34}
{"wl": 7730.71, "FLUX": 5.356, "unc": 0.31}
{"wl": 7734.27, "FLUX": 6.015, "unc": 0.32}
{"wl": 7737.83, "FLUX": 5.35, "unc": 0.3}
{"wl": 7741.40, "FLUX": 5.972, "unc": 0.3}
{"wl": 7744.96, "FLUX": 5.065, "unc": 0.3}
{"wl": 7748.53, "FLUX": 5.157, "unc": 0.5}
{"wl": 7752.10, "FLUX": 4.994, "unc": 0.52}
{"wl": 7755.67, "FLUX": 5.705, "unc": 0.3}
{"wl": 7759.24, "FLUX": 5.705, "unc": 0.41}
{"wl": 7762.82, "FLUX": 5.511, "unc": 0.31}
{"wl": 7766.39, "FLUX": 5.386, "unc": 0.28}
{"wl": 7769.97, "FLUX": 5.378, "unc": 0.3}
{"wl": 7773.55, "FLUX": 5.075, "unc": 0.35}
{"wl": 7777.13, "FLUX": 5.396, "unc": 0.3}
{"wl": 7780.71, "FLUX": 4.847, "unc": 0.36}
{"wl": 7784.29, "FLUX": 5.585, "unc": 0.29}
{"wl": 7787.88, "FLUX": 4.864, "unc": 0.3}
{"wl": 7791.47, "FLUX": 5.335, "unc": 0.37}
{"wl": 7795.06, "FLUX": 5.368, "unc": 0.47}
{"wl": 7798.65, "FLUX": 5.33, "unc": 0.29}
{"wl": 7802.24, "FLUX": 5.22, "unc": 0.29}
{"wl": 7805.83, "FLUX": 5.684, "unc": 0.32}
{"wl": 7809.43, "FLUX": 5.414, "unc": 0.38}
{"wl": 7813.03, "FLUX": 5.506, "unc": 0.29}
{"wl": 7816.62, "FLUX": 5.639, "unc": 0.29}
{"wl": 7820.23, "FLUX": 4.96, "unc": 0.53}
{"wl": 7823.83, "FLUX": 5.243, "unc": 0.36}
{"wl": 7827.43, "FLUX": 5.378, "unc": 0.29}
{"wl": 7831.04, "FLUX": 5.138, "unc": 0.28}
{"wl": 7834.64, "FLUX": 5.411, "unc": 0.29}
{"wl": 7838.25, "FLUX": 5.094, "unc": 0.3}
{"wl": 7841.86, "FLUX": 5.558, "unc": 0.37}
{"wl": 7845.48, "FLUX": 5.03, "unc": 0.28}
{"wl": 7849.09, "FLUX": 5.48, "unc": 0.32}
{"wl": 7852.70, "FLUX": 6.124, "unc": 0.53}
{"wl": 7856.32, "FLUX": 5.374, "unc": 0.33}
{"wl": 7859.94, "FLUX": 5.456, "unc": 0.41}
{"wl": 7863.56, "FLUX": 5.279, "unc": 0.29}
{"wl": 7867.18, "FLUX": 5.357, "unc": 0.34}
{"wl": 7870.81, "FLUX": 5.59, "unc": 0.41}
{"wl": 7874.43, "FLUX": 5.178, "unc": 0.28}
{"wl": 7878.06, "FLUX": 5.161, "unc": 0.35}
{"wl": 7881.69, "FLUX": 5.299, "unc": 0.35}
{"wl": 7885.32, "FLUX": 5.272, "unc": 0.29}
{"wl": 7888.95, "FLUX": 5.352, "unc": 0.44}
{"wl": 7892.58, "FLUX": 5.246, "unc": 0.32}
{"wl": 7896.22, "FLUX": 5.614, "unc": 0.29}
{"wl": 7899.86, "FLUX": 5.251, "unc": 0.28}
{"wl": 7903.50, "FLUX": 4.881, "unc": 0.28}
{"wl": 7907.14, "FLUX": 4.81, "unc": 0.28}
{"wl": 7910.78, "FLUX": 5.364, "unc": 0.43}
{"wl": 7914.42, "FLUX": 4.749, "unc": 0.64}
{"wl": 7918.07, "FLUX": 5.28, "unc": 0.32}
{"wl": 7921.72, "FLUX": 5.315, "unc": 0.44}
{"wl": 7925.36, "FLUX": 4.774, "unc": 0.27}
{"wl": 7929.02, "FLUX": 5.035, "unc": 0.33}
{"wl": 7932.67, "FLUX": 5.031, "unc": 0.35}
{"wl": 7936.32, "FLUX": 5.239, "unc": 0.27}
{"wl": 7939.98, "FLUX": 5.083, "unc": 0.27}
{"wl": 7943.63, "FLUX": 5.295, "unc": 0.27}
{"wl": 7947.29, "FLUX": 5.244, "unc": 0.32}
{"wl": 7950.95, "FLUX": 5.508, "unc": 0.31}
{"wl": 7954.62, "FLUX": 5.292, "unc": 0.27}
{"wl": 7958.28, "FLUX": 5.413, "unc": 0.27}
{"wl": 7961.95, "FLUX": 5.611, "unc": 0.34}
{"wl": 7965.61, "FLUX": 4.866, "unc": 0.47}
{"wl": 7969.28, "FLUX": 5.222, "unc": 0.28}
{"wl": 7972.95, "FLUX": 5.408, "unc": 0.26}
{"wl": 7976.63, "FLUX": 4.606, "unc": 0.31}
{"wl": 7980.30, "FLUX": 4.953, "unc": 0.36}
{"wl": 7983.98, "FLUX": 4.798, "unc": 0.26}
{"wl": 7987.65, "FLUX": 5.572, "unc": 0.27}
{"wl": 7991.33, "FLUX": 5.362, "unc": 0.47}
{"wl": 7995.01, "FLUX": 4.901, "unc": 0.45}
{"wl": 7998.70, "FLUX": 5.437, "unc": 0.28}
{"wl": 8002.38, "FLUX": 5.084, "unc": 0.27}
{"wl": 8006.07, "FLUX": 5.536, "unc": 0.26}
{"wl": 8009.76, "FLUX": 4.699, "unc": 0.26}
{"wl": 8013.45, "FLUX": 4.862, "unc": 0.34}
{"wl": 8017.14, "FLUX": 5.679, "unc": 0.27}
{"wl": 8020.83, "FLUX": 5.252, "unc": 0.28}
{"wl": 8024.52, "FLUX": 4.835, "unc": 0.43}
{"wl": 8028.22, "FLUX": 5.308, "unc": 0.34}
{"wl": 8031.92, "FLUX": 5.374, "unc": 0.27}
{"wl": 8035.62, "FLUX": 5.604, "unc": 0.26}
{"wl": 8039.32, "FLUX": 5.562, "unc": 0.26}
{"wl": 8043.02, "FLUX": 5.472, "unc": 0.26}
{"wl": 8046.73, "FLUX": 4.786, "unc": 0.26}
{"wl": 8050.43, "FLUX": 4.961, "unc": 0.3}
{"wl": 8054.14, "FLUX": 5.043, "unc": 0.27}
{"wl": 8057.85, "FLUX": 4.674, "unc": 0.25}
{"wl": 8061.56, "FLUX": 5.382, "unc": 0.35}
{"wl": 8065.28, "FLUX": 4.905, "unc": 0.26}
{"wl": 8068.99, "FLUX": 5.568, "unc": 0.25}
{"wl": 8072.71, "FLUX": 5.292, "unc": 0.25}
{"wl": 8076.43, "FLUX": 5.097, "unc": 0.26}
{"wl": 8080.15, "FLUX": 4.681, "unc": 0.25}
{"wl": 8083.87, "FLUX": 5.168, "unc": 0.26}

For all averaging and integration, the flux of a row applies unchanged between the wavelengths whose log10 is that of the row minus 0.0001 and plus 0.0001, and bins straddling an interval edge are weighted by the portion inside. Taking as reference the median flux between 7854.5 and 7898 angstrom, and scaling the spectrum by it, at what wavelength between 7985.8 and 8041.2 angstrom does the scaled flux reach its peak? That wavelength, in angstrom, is 8017.14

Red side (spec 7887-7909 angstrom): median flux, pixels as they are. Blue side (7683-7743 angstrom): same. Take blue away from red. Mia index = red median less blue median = -0.29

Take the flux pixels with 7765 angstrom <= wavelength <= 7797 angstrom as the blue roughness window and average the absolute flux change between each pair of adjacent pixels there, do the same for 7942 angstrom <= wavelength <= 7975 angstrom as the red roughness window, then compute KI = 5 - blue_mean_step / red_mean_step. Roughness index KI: 3.5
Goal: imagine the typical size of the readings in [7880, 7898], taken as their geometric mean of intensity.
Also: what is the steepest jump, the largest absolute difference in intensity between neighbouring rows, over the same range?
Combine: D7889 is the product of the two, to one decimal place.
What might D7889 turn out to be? 2.0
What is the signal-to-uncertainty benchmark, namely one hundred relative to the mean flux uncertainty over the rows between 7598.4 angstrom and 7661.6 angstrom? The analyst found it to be 169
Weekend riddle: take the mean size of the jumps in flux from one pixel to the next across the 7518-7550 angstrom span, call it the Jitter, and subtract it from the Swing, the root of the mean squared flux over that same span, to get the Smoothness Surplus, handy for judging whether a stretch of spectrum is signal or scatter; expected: 5.7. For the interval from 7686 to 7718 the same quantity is 5.4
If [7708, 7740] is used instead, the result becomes 5.2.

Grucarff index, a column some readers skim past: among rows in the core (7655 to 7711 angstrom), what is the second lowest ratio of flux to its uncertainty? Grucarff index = 14.5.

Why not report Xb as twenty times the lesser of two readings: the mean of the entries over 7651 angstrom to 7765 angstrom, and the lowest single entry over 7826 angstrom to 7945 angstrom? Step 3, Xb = 95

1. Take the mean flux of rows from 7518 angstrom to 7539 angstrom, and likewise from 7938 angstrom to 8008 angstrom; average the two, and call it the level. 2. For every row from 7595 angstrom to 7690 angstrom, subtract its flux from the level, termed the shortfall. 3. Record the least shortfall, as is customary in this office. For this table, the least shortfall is -1.2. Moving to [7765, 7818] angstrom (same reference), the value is -0.1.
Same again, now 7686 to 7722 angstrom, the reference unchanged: -0.5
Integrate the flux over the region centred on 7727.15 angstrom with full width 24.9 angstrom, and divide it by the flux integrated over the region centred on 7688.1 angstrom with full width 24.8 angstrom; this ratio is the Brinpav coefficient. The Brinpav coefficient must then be 1.01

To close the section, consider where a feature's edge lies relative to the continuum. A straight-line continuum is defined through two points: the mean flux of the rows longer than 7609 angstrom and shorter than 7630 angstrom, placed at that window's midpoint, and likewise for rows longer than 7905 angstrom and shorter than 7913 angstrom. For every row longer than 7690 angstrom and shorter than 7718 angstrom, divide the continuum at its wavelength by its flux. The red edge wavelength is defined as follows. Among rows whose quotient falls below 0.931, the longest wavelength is 7716.48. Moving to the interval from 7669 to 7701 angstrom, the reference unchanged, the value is 7695.19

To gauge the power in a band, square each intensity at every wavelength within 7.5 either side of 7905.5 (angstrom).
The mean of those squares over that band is 25.8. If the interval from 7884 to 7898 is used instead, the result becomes 28.9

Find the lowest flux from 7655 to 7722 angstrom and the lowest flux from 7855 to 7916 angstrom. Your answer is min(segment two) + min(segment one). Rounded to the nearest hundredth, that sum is 9.65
